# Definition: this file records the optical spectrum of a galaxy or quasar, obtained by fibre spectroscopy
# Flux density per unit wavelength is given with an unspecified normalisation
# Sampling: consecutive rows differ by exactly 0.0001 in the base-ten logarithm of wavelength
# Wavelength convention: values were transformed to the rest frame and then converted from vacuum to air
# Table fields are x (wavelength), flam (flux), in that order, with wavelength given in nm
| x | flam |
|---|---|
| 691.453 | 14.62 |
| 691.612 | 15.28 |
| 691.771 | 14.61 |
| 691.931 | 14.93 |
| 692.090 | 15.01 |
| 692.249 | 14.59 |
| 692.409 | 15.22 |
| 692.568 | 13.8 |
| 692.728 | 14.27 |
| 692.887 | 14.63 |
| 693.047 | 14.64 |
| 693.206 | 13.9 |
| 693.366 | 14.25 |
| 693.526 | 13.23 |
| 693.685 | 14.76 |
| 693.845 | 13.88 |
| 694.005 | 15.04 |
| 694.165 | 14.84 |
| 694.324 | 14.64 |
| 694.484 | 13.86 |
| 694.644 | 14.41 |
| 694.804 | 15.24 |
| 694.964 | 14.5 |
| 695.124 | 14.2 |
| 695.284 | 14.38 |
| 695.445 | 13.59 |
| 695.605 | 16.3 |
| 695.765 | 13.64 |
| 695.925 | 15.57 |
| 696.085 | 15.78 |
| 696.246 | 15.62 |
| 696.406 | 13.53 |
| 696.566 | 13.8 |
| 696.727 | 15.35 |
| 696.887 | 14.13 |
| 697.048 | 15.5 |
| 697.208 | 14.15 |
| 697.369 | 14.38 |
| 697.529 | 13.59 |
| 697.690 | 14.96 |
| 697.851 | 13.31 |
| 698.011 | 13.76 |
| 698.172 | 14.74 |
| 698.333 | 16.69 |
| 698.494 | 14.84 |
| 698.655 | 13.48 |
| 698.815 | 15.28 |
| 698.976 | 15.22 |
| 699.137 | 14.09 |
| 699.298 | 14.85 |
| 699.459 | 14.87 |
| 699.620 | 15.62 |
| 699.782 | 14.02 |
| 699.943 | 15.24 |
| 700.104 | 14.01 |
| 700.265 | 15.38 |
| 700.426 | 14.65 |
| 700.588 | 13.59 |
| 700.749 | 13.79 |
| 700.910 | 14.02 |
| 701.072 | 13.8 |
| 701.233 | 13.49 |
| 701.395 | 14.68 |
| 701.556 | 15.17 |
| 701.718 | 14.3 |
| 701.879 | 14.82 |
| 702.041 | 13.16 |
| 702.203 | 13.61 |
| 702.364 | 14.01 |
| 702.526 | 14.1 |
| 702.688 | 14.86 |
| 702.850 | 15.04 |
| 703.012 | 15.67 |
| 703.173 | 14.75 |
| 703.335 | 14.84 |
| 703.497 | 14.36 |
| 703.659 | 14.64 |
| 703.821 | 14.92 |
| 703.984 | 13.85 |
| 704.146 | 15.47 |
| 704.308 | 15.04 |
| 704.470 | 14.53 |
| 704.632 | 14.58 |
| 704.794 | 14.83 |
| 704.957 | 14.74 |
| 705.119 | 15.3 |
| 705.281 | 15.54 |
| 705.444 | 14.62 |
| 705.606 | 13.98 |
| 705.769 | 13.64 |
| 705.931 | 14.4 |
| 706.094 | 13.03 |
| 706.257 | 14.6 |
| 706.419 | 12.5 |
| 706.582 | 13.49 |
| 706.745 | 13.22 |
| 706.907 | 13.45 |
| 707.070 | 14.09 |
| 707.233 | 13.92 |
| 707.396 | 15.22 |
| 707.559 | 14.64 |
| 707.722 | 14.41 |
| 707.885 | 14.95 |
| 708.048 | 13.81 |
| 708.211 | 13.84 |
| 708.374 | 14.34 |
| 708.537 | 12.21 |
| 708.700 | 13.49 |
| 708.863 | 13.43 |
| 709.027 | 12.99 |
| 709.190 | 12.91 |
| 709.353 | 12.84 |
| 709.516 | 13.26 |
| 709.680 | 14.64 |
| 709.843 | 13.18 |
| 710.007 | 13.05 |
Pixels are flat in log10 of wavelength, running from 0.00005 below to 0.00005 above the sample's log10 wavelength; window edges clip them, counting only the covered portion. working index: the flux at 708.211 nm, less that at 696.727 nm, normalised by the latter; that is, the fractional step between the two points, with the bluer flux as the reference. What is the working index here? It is -0.10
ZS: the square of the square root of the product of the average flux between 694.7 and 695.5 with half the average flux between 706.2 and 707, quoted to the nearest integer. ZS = 97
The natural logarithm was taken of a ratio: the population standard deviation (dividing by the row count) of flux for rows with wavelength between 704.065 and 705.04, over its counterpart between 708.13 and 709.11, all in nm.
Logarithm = -0.7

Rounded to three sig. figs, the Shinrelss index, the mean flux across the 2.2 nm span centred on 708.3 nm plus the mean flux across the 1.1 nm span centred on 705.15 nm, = 28.6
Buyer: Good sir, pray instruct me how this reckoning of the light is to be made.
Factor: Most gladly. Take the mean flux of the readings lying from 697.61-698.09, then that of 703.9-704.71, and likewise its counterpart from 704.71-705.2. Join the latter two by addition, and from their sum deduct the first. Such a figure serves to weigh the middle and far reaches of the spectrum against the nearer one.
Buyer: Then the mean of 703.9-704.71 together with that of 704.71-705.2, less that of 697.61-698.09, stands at 15.6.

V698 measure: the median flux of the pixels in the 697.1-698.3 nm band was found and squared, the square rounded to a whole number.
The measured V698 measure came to 200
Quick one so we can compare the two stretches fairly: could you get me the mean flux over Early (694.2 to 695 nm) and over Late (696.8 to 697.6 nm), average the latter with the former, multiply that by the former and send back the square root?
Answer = 14.5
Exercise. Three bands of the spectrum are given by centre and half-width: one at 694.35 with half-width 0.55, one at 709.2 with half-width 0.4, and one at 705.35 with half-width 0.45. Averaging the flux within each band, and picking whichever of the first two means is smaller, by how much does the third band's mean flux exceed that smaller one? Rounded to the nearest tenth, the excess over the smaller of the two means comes 1.6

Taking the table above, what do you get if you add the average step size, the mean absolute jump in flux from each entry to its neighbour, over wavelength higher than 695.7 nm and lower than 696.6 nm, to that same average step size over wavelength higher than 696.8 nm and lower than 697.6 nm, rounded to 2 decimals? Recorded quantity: 1.87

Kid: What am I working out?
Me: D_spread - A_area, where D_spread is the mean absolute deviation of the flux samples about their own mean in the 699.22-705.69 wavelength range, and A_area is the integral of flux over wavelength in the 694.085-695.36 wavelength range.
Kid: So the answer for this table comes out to -18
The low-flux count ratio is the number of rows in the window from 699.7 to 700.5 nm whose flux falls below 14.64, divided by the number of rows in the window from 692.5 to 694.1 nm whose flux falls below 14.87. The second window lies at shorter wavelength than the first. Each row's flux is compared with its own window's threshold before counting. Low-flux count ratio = 0.22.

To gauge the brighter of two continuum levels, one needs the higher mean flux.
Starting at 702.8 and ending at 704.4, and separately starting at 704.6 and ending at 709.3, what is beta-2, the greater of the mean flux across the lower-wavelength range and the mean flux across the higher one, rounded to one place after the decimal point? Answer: 14.9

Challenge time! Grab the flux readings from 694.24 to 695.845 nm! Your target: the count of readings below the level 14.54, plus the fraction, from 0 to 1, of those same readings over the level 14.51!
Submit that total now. 7.3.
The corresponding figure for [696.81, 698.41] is 6.4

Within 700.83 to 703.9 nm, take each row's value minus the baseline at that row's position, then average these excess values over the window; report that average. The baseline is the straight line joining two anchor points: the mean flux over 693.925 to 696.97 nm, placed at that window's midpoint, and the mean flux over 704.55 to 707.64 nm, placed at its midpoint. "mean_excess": 0.1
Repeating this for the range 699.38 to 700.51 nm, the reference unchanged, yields 0.4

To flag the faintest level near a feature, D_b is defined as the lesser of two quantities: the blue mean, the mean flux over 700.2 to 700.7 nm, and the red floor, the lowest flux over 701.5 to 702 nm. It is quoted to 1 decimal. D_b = 14.3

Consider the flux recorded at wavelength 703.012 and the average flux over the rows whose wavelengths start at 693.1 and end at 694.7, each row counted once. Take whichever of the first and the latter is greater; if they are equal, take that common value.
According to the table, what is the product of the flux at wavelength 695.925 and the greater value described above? 244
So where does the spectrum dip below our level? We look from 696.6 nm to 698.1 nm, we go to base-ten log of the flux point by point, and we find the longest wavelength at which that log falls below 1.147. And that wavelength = 698.011 nm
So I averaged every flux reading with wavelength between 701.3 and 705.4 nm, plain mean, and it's 14.7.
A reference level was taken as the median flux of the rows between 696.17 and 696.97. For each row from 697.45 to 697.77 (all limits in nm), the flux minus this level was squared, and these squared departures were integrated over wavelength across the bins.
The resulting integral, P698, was 0.16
